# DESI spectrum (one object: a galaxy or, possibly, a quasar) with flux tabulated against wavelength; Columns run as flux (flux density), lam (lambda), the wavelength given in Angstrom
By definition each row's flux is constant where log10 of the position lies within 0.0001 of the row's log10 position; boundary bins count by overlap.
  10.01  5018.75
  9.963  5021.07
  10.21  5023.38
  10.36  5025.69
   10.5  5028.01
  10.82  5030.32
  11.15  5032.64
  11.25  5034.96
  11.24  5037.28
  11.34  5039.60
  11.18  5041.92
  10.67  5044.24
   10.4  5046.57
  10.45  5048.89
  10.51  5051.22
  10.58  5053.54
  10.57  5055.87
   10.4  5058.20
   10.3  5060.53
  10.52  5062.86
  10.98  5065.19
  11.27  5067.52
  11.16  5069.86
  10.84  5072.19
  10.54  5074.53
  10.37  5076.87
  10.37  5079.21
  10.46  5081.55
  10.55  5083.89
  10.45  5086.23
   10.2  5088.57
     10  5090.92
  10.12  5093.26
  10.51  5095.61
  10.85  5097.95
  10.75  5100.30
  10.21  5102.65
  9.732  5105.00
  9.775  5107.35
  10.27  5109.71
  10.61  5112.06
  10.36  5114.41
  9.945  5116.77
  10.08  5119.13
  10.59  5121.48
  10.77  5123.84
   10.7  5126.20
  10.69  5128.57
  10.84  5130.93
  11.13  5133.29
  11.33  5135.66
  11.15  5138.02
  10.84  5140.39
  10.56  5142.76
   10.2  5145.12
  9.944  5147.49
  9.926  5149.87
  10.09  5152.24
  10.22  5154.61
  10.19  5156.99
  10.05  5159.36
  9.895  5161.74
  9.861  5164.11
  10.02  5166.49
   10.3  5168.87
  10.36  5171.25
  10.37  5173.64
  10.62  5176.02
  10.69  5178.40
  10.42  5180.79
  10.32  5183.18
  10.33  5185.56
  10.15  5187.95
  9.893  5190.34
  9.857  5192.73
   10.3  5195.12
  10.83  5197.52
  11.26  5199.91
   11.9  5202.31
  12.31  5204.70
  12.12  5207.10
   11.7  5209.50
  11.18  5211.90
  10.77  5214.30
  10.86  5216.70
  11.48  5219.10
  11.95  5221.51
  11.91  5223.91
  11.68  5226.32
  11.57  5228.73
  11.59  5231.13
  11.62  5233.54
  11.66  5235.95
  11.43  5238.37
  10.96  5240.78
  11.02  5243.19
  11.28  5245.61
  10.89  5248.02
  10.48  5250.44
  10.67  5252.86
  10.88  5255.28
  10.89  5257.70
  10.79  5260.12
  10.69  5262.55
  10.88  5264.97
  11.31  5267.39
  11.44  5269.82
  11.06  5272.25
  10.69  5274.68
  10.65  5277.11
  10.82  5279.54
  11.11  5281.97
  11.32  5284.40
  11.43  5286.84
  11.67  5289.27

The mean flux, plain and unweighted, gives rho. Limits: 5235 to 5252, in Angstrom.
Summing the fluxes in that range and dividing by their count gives 11.1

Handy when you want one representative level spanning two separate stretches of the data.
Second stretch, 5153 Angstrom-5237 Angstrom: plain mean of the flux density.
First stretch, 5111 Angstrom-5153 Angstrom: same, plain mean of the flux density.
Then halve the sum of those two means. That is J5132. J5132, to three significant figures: 10.7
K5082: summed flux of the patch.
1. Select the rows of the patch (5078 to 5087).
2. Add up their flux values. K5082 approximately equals 41.8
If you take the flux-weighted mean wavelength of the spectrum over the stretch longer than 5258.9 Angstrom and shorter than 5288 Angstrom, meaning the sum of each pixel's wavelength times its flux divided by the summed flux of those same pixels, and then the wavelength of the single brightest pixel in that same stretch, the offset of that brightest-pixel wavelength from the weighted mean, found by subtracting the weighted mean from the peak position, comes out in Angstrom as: -3.7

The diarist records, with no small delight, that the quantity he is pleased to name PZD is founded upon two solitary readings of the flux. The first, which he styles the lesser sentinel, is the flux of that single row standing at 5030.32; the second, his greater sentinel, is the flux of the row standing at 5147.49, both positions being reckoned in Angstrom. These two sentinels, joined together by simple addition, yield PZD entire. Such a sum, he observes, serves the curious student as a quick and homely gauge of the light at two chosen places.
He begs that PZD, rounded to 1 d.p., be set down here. 20.8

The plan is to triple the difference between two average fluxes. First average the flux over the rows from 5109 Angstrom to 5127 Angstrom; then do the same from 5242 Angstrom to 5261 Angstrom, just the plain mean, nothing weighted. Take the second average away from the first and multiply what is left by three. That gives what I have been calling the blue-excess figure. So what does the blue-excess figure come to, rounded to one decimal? -1.3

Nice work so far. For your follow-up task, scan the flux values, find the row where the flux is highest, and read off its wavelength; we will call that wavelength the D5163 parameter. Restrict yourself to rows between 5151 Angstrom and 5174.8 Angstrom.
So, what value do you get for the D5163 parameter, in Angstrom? 5173.64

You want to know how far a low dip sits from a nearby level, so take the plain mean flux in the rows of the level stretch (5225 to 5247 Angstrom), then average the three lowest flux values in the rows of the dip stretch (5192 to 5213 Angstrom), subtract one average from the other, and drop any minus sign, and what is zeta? 1.09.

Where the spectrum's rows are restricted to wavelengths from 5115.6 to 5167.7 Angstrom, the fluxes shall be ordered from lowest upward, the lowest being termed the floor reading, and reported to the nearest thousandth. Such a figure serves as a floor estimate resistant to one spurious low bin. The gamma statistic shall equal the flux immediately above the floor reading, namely 9.895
